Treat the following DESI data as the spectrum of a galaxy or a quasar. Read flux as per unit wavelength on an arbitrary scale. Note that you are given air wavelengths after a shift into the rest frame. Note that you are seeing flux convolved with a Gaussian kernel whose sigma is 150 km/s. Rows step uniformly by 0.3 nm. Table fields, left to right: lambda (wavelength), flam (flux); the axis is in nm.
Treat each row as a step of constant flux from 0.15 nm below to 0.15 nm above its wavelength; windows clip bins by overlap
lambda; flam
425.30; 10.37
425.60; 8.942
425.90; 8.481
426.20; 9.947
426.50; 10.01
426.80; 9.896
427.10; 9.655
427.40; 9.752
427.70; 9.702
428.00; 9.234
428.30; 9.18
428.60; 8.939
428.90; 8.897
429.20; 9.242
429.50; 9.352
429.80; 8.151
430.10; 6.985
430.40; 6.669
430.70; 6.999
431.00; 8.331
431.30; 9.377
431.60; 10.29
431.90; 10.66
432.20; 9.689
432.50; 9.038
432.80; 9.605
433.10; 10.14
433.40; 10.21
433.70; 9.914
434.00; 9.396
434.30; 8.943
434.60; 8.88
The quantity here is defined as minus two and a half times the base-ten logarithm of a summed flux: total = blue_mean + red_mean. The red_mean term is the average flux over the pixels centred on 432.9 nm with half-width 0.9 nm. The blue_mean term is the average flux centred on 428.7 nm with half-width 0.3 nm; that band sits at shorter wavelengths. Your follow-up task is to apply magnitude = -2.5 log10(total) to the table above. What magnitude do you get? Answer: -3.18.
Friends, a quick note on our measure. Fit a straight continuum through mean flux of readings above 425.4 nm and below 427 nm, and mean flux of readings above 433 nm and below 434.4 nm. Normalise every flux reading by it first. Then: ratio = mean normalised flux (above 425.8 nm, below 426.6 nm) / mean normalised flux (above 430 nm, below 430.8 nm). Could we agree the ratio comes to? 1.40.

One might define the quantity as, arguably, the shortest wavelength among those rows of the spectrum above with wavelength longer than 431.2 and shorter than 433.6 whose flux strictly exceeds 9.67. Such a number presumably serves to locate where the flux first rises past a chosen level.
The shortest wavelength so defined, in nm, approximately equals 431.60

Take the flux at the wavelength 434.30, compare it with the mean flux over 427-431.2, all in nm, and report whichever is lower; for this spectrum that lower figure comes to 8.65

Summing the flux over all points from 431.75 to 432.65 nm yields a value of 29.4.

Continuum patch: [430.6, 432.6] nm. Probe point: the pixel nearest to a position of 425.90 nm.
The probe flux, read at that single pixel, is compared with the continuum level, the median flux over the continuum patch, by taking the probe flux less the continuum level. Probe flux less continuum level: -0.90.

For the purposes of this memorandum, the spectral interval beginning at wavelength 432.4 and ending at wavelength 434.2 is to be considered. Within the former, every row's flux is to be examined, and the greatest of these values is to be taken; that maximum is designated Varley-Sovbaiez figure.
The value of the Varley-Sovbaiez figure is 10.21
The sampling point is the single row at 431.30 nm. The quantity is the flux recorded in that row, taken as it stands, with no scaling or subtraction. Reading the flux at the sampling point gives 9.377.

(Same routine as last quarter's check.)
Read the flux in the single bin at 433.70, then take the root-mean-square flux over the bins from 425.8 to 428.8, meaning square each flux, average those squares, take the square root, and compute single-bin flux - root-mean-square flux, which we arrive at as 0.4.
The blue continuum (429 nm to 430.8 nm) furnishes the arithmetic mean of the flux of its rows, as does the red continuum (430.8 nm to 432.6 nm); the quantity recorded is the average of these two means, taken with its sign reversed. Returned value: -8.73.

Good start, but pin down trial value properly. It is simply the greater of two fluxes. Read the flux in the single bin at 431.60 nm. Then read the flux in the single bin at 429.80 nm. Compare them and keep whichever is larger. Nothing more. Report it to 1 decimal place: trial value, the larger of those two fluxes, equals 10.3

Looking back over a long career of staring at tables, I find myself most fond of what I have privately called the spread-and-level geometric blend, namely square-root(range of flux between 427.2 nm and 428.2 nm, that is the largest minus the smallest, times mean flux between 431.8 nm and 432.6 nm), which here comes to 2.3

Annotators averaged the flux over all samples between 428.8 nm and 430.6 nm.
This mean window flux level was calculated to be 8.2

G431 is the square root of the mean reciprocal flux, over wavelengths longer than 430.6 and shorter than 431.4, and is 0.351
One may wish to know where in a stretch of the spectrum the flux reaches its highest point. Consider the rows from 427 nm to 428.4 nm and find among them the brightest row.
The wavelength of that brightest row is 427.40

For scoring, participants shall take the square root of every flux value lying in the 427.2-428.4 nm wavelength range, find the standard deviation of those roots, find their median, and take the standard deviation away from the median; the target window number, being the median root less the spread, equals 3.03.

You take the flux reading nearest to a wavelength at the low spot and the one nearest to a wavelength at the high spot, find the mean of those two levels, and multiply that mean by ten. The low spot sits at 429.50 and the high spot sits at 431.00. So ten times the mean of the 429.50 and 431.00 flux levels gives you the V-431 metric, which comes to 88.4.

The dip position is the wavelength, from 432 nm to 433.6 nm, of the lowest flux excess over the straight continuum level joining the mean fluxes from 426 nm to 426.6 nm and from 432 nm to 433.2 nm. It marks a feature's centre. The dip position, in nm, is 432.50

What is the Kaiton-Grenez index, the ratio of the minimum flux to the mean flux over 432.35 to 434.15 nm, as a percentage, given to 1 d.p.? 93.0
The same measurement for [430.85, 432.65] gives 87.1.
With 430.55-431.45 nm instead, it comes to 85.0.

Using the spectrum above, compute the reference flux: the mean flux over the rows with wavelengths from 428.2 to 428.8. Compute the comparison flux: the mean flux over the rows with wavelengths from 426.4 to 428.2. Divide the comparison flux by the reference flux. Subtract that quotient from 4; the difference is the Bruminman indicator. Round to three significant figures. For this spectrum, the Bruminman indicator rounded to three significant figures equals 2.93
